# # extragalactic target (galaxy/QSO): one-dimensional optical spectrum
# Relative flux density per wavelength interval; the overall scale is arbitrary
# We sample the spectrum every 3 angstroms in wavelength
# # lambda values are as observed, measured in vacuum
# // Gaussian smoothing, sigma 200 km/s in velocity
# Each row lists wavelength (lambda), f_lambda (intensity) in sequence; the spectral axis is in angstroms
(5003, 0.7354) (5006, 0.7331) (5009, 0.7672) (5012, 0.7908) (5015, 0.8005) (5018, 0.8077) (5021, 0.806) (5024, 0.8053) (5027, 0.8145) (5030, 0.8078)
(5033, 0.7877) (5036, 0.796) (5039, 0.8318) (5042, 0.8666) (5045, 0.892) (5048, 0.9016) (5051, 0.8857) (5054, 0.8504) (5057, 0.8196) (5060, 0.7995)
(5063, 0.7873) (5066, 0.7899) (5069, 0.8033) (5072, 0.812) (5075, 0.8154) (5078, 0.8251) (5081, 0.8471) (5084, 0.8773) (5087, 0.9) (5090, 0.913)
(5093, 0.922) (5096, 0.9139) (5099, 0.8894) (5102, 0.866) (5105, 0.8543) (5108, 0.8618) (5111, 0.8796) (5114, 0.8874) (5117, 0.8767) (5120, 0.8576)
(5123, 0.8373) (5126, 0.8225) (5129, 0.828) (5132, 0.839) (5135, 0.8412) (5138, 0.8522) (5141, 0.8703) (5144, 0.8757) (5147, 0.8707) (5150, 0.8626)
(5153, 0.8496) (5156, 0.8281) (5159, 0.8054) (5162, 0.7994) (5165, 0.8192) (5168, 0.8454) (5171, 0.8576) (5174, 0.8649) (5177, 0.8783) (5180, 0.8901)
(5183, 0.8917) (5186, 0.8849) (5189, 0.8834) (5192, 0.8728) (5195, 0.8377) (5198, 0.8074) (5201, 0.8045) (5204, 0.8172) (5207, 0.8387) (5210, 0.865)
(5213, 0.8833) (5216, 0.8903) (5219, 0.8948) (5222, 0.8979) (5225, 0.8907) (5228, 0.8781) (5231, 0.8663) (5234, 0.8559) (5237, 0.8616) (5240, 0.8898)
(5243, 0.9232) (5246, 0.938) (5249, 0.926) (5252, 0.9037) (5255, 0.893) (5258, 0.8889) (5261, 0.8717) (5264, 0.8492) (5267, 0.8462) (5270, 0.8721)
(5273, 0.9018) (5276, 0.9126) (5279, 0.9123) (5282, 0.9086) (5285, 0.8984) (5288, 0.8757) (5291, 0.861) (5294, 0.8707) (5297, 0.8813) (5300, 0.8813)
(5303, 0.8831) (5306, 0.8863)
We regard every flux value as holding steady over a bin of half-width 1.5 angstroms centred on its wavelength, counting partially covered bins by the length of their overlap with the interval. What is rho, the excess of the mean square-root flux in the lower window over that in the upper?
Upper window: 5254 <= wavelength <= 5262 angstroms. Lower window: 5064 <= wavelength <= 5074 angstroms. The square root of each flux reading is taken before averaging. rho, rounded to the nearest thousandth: -0.045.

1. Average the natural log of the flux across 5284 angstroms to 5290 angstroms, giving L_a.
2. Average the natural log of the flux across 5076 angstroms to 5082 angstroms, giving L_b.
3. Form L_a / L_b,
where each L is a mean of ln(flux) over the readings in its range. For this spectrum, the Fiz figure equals 0.7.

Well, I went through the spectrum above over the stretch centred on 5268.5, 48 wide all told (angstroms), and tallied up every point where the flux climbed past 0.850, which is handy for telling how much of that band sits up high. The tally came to 14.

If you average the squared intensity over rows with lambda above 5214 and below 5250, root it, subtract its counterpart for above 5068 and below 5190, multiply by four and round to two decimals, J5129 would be 0.14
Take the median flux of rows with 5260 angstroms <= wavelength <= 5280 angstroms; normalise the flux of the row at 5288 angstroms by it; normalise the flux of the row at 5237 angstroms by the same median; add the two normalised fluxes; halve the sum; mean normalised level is 1.00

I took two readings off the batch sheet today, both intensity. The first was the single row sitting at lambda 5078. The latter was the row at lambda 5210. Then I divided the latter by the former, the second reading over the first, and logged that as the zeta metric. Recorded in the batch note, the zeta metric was 1.05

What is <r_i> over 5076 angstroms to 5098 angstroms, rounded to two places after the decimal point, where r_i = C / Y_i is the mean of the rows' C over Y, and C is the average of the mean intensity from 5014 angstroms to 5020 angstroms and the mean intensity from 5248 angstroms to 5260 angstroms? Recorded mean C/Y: 0.97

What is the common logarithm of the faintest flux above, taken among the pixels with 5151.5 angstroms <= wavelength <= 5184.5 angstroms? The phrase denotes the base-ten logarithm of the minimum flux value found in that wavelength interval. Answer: -0.0972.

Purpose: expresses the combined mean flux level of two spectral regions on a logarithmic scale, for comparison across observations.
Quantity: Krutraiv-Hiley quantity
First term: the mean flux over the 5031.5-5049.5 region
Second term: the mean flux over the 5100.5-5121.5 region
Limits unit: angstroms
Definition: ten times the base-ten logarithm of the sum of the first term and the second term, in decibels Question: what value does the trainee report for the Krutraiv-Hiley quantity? 2.34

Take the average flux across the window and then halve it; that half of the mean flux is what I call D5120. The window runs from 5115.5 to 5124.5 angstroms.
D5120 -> 0.429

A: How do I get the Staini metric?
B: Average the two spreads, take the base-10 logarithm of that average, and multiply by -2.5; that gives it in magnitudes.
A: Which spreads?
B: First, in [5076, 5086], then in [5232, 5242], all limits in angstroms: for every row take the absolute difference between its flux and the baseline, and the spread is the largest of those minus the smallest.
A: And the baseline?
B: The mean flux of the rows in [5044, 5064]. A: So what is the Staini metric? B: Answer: 3.8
